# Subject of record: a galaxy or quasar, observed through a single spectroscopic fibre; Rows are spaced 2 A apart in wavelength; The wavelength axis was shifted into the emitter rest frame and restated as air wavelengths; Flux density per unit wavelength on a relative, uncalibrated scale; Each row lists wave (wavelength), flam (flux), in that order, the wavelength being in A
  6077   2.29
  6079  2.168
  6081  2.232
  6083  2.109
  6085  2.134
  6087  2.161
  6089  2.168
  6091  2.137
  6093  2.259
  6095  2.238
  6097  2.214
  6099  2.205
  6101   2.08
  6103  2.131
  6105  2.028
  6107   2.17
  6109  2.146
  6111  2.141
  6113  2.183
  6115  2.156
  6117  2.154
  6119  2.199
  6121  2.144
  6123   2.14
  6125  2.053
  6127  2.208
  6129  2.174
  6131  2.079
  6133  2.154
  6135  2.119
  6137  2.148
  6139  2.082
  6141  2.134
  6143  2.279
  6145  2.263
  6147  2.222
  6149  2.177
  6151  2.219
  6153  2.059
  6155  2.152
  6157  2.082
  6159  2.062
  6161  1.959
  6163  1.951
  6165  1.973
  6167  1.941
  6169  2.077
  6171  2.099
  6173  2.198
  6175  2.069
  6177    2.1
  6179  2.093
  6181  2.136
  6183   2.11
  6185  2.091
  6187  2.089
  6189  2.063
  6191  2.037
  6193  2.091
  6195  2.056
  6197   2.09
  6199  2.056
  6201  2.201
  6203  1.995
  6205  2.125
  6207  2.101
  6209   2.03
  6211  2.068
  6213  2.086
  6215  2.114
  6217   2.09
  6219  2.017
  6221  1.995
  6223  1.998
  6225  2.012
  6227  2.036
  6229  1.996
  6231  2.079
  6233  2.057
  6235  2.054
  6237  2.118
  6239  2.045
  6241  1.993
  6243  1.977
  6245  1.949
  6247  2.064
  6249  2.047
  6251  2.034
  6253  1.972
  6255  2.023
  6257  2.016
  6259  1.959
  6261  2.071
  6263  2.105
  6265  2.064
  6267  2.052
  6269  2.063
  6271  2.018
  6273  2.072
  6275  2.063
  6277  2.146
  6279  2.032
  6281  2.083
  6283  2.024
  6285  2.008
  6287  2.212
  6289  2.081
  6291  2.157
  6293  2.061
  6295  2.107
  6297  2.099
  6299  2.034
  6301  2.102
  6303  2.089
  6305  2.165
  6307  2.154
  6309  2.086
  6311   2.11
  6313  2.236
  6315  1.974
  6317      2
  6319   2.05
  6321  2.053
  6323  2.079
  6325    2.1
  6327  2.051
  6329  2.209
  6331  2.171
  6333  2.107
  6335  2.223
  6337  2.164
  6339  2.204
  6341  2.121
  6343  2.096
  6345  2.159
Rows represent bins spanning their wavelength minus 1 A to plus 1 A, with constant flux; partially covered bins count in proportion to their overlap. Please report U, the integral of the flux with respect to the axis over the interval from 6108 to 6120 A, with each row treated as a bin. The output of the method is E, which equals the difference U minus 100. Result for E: -74.0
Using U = 26.0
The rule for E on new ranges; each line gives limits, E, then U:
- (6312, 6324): -75.2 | 24.8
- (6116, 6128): -74.2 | 25.8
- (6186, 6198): -75.1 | 24.9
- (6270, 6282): -75.2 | 24.8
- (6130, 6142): -74.6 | 25.4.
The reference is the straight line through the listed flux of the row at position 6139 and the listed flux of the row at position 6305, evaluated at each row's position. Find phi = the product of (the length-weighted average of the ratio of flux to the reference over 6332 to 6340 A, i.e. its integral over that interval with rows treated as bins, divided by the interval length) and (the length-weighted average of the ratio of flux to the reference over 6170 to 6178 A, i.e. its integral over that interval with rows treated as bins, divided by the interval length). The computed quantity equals 1.01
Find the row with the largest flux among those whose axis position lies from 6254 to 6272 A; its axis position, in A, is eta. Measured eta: 6263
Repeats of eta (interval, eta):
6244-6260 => 6247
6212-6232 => 6215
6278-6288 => 6287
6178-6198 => 6181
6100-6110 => 6107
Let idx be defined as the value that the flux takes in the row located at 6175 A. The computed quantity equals 2.069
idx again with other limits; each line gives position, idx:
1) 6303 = 2.089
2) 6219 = 2.017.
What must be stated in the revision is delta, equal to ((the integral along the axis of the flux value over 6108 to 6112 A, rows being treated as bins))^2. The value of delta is 74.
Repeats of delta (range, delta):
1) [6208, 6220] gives 616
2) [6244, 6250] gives 147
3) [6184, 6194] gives 430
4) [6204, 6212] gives 277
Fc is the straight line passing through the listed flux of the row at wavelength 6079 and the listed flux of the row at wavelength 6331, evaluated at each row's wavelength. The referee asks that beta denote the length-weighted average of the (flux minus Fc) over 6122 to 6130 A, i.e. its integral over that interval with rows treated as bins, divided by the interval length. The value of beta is -0.02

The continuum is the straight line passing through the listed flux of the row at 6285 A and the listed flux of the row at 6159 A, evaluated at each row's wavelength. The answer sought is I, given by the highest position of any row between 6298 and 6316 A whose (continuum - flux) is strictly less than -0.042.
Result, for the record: 6313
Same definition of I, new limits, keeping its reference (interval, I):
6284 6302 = 6301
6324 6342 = 6341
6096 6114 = 6113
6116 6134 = 6133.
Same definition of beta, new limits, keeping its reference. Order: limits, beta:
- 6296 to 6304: -0.09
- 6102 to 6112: -0.05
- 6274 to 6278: -0.07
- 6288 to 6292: -0.05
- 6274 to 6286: -0.11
